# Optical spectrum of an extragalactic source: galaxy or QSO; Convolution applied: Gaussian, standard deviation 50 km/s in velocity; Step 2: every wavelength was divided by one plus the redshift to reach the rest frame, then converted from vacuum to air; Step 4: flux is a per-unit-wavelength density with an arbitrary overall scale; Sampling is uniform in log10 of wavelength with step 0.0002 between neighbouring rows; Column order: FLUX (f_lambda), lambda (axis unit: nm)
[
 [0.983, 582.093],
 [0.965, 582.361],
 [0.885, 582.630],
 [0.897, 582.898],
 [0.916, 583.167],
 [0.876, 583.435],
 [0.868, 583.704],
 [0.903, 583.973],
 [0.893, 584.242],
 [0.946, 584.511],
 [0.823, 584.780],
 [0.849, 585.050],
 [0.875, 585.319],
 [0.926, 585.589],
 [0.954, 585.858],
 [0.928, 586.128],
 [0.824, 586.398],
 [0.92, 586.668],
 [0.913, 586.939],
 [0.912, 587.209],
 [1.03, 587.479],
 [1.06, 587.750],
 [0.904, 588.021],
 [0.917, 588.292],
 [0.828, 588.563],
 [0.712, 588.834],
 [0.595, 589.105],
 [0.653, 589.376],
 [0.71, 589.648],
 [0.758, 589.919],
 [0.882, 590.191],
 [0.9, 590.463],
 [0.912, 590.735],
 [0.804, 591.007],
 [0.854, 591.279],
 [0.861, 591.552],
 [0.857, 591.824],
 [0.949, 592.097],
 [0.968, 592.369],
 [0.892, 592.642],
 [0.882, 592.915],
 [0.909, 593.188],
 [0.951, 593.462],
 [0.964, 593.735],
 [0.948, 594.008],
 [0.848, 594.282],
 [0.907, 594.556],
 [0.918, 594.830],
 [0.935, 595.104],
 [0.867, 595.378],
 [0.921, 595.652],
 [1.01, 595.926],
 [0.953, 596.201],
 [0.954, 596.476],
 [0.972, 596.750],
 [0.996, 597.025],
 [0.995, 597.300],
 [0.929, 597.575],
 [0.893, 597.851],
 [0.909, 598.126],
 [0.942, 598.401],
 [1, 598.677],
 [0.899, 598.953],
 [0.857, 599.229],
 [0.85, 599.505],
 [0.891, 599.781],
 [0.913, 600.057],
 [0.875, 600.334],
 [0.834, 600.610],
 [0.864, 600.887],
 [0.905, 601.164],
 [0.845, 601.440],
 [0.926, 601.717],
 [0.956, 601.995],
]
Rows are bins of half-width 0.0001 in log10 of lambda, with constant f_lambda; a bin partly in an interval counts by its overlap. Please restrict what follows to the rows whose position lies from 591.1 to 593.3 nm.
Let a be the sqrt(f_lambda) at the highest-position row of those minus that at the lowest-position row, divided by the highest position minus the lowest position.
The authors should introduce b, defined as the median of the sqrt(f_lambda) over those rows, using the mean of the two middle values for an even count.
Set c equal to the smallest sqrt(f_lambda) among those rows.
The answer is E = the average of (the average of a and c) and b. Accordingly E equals 0.706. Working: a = 0.02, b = 0.94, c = 0.92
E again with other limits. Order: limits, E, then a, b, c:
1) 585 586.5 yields 0.699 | -0.01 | 0.95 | 0.91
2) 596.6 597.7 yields 0.730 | -0.03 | 0.99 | 0.96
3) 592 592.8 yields 0.710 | -0.05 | 0.97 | 0.94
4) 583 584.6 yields 0.710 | 0.01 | 0.95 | 0.93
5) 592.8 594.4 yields 0.709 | -0.01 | 0.96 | 0.92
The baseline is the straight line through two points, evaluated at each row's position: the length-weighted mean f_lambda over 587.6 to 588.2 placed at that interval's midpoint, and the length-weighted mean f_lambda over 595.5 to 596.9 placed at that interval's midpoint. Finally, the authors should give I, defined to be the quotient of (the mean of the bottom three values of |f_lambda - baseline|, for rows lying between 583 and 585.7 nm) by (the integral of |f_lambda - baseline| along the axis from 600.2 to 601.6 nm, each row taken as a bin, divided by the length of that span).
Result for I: 0.6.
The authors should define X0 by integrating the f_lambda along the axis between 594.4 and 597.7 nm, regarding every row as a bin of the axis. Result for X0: 3.12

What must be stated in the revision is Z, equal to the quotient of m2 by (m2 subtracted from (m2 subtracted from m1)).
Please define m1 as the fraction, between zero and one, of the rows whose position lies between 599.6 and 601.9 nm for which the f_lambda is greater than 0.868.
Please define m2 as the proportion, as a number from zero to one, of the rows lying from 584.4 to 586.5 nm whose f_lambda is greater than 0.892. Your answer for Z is -1.3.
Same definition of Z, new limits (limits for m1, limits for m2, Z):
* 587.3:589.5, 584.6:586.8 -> -1.0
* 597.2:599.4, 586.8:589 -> -1.2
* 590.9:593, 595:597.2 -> -0.7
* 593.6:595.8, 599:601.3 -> 1.0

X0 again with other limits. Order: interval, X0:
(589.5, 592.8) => 2.84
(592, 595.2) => 2.95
